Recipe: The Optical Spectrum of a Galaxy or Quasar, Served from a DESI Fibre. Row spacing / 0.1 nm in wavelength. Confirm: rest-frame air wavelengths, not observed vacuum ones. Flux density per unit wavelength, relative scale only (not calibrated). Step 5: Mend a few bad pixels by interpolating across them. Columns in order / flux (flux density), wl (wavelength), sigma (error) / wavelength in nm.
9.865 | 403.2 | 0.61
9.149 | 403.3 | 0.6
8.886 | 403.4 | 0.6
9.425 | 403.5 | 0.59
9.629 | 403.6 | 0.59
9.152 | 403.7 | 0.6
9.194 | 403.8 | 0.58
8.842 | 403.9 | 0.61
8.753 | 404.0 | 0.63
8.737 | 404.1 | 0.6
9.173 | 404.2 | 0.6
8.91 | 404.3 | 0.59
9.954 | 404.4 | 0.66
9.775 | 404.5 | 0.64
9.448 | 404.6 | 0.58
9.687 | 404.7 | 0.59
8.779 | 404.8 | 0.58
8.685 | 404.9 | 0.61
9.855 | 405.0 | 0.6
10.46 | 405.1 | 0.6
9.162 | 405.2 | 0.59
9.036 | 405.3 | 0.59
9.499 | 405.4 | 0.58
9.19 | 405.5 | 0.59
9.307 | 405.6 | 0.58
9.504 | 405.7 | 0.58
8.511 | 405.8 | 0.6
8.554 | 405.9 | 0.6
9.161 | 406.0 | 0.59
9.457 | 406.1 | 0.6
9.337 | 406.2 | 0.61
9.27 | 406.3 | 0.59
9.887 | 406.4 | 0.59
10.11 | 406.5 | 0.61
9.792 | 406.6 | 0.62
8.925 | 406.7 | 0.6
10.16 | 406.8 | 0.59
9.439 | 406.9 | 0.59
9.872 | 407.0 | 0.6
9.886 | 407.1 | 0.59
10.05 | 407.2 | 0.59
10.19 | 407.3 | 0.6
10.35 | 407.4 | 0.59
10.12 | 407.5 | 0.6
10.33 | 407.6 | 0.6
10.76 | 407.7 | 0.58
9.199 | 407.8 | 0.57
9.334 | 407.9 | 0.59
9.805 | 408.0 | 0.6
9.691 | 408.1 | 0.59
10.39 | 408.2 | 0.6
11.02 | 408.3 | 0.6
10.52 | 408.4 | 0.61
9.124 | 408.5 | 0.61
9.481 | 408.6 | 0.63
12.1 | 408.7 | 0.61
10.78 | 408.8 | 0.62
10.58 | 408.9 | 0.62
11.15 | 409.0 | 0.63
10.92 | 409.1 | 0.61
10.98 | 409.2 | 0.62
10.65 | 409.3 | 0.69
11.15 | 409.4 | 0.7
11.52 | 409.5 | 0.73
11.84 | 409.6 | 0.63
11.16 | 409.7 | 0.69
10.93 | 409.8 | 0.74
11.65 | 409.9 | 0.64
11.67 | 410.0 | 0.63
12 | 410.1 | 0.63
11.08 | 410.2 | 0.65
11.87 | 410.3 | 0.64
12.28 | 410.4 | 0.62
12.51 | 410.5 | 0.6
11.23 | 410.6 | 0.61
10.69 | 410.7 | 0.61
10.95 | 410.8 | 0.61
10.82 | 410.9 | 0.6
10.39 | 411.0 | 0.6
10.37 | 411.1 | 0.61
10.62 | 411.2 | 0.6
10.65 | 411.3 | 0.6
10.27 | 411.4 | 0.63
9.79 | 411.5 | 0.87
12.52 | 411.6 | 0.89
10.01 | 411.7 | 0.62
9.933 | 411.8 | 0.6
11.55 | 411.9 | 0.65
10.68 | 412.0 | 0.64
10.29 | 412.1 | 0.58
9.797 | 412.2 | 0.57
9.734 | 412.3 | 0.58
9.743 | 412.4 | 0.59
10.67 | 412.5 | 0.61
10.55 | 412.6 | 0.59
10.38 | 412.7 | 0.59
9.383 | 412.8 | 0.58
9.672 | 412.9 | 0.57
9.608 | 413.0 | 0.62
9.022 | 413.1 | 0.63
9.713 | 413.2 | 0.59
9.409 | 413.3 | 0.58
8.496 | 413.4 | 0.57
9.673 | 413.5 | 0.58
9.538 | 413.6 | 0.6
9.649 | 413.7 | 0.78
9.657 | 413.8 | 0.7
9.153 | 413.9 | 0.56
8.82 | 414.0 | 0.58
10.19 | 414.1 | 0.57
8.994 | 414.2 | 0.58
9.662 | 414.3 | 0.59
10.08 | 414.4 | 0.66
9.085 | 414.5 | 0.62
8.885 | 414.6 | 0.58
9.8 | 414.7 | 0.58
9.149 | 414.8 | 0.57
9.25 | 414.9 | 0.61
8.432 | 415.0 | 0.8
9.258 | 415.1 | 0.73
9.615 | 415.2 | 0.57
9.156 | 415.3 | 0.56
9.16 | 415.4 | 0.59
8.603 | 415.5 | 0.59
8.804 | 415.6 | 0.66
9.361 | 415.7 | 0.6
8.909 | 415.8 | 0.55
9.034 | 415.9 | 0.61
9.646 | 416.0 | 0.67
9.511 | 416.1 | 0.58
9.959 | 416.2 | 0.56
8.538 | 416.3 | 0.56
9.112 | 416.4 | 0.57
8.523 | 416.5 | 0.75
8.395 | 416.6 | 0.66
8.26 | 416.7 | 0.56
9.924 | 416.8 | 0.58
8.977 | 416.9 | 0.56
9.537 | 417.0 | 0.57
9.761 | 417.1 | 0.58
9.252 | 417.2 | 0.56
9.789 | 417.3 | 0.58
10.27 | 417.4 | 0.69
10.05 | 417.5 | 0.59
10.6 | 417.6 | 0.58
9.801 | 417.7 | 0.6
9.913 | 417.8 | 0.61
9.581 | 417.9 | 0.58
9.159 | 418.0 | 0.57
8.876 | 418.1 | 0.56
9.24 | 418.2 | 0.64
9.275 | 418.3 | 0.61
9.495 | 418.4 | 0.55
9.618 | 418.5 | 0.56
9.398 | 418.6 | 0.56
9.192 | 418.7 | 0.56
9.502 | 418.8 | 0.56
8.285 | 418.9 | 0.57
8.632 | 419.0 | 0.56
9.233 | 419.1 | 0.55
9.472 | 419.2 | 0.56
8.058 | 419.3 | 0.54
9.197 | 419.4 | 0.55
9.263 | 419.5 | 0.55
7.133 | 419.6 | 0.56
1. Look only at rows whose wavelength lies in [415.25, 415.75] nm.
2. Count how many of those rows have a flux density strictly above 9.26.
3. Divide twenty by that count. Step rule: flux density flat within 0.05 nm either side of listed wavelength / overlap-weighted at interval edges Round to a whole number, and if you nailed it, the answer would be 20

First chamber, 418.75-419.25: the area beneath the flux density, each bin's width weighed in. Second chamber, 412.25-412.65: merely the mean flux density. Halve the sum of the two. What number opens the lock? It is 7.3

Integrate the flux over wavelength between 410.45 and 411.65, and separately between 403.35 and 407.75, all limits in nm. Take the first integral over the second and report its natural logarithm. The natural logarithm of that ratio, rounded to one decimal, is -1.2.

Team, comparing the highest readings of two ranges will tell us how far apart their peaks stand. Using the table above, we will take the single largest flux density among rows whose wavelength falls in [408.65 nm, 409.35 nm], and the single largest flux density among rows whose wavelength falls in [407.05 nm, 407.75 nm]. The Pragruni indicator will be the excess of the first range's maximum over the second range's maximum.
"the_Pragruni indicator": 1.3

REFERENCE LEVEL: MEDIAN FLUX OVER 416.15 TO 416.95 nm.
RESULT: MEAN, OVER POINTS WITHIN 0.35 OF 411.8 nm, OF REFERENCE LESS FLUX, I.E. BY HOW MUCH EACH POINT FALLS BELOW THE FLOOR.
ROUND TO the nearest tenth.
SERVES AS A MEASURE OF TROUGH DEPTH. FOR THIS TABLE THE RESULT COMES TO -1.9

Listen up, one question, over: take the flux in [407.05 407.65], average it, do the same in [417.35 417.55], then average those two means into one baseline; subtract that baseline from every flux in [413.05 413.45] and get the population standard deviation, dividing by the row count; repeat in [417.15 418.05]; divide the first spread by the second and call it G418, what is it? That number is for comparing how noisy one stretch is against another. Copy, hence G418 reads 1.0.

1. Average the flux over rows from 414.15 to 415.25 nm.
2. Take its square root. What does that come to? 3.05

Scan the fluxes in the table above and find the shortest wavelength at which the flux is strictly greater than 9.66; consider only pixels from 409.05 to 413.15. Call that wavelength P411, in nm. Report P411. 409.1 nm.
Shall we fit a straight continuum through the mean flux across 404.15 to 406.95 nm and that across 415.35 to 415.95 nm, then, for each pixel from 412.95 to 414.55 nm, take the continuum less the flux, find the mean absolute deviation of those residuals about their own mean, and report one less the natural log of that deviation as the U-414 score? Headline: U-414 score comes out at 2.0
